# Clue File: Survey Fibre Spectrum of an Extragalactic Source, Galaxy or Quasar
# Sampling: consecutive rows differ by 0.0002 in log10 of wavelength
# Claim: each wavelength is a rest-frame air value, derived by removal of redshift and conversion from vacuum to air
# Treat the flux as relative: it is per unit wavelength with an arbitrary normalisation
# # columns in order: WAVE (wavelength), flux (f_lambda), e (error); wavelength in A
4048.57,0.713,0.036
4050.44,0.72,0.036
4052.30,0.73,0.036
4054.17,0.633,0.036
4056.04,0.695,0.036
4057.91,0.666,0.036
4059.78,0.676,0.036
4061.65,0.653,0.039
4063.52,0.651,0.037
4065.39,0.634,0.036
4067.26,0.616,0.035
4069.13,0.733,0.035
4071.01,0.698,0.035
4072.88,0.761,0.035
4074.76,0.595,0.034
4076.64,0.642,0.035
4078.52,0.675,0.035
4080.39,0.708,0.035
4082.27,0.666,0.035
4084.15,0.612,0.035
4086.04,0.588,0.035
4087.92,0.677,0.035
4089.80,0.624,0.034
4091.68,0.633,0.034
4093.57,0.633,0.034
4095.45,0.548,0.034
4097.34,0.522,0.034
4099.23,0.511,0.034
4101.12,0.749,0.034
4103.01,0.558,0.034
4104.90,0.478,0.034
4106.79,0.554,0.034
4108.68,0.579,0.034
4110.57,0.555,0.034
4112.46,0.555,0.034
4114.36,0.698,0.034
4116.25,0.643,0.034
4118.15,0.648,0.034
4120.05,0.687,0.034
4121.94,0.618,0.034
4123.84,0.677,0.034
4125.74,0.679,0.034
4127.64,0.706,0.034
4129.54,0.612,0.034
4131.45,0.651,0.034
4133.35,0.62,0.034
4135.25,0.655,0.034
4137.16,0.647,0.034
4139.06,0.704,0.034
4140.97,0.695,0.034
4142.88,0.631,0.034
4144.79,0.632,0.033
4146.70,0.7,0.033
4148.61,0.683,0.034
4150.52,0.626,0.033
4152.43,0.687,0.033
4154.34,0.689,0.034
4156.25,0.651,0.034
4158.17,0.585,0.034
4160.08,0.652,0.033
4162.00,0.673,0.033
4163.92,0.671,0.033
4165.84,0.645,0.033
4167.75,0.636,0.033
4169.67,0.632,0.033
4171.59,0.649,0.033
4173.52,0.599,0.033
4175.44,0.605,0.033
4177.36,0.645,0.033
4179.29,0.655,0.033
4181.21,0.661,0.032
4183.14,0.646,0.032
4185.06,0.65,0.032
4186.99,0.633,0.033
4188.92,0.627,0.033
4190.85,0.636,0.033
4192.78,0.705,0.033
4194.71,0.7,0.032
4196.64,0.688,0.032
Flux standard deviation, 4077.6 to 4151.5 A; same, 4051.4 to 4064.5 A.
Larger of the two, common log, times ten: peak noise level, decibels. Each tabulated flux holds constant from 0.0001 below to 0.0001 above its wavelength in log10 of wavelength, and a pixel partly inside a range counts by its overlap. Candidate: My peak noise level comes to -12.1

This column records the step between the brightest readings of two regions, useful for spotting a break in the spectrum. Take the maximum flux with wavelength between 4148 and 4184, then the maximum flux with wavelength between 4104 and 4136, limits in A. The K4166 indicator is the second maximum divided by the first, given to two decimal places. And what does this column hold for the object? 1.02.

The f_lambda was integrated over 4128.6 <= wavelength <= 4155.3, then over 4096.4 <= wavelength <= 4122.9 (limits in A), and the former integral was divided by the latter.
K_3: 1.11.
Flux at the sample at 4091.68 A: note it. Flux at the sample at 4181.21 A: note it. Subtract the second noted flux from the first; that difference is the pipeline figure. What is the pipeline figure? -0.028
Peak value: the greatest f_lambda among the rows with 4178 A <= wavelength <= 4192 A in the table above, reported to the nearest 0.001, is 0.661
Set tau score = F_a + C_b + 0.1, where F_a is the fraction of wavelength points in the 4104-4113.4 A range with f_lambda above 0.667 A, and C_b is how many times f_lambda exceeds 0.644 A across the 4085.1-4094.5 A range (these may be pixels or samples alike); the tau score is 1.1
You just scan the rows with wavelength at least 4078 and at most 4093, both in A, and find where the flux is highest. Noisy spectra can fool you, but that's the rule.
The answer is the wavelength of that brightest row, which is 4080.39 A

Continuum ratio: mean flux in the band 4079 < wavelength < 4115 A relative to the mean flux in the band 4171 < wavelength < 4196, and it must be 0.931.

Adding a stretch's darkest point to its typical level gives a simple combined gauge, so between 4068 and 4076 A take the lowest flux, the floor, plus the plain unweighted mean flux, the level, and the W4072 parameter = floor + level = 1.29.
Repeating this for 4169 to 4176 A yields 1.22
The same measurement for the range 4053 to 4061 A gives 1.30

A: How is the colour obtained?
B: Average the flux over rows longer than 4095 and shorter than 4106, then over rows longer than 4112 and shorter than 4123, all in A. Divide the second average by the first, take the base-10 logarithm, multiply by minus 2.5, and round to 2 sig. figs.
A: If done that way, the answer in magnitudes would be -0.15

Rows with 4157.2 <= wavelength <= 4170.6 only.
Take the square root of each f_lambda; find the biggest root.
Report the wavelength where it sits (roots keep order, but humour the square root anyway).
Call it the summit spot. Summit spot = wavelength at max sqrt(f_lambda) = 4162.00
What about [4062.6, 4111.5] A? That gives 4072.88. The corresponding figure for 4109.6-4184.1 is 4127.64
